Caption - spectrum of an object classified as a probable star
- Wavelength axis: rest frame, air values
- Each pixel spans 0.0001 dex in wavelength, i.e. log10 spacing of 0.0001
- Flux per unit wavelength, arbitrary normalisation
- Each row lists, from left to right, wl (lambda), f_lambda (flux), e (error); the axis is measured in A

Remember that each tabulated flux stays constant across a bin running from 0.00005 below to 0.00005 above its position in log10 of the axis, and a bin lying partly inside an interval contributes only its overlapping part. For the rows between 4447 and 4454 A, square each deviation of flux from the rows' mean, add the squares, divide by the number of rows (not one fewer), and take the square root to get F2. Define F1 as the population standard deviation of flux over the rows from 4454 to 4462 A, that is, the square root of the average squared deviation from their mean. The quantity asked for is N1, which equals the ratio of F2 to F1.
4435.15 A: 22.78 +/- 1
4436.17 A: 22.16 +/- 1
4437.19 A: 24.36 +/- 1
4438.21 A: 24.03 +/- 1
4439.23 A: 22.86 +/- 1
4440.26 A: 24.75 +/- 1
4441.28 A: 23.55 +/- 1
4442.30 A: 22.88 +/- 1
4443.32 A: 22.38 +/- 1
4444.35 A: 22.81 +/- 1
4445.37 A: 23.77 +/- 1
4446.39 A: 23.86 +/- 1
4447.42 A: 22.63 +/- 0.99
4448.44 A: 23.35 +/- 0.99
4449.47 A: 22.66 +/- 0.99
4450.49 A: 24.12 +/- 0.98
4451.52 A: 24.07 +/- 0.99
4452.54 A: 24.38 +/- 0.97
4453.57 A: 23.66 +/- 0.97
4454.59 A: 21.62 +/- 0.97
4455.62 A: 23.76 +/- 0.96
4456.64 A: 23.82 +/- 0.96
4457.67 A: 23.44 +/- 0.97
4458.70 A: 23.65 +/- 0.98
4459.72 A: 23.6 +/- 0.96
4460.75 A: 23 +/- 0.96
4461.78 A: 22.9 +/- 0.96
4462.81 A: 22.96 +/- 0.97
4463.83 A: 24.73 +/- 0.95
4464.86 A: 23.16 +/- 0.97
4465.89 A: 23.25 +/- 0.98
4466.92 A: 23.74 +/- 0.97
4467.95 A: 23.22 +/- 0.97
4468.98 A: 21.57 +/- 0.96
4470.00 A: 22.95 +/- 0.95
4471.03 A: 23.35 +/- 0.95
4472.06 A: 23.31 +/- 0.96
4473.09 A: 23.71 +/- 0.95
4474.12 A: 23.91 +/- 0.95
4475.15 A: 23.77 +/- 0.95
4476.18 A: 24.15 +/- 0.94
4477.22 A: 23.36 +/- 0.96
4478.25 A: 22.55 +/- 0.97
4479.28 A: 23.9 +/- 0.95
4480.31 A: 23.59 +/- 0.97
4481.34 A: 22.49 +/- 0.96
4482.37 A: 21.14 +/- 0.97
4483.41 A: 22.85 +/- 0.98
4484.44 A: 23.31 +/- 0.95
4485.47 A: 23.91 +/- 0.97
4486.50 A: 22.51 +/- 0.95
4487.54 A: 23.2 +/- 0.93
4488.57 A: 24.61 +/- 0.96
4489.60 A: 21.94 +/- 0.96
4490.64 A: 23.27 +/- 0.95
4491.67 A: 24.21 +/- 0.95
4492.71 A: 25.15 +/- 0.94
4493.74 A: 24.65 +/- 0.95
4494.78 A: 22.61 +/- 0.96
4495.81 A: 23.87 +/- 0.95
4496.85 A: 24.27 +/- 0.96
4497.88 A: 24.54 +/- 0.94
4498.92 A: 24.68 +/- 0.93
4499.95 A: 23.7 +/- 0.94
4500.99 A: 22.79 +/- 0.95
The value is 0.95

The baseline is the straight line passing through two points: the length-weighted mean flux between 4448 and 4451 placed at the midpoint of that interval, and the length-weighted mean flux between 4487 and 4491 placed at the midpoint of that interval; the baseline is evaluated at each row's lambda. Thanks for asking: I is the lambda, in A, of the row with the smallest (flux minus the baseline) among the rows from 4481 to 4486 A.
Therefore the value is 4482.37 A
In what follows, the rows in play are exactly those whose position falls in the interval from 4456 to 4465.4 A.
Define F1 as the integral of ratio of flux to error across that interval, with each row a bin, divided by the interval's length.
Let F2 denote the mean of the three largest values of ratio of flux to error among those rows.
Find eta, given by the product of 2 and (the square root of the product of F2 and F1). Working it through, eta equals 49.5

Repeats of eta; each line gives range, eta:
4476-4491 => 49.6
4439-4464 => 49.2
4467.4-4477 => 49.7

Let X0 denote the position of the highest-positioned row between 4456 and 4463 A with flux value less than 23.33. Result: 4462.81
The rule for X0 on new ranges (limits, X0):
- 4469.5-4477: 4472.06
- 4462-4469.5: 4468.98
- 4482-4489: 4487.54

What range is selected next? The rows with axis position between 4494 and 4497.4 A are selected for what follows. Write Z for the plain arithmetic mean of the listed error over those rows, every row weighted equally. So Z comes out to 0.957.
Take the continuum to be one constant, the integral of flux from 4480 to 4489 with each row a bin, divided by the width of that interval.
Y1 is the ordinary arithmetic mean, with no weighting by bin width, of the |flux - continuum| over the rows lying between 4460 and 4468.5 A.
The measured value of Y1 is 0.39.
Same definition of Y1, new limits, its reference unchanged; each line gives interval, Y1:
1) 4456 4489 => 0.60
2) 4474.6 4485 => 0.70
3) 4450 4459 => 0.89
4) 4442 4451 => 0.53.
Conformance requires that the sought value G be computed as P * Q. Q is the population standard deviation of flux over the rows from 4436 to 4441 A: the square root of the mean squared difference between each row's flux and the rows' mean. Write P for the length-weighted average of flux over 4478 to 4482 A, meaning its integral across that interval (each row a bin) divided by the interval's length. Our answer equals 22.4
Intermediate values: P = 23.1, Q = 1.0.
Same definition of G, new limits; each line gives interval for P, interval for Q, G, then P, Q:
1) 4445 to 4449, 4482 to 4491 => 22.7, 23.4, 1.0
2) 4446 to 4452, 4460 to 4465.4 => 16.3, 23.4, 0.7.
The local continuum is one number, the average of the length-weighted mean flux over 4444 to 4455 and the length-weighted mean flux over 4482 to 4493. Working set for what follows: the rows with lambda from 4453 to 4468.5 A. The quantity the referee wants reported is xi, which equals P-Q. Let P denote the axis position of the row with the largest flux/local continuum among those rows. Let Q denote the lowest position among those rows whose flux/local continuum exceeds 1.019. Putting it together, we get 7.2 A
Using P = 4463.83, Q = 4456.64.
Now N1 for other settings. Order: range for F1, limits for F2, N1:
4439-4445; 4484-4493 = 1.24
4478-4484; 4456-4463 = 0.39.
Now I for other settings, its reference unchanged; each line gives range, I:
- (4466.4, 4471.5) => 4468.98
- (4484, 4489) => 4486.50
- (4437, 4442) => 4439.23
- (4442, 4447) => 4443.32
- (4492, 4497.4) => 4494.78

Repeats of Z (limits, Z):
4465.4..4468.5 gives 0.973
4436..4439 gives 1.000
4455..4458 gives 0.963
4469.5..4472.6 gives 0.953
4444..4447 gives 1.000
